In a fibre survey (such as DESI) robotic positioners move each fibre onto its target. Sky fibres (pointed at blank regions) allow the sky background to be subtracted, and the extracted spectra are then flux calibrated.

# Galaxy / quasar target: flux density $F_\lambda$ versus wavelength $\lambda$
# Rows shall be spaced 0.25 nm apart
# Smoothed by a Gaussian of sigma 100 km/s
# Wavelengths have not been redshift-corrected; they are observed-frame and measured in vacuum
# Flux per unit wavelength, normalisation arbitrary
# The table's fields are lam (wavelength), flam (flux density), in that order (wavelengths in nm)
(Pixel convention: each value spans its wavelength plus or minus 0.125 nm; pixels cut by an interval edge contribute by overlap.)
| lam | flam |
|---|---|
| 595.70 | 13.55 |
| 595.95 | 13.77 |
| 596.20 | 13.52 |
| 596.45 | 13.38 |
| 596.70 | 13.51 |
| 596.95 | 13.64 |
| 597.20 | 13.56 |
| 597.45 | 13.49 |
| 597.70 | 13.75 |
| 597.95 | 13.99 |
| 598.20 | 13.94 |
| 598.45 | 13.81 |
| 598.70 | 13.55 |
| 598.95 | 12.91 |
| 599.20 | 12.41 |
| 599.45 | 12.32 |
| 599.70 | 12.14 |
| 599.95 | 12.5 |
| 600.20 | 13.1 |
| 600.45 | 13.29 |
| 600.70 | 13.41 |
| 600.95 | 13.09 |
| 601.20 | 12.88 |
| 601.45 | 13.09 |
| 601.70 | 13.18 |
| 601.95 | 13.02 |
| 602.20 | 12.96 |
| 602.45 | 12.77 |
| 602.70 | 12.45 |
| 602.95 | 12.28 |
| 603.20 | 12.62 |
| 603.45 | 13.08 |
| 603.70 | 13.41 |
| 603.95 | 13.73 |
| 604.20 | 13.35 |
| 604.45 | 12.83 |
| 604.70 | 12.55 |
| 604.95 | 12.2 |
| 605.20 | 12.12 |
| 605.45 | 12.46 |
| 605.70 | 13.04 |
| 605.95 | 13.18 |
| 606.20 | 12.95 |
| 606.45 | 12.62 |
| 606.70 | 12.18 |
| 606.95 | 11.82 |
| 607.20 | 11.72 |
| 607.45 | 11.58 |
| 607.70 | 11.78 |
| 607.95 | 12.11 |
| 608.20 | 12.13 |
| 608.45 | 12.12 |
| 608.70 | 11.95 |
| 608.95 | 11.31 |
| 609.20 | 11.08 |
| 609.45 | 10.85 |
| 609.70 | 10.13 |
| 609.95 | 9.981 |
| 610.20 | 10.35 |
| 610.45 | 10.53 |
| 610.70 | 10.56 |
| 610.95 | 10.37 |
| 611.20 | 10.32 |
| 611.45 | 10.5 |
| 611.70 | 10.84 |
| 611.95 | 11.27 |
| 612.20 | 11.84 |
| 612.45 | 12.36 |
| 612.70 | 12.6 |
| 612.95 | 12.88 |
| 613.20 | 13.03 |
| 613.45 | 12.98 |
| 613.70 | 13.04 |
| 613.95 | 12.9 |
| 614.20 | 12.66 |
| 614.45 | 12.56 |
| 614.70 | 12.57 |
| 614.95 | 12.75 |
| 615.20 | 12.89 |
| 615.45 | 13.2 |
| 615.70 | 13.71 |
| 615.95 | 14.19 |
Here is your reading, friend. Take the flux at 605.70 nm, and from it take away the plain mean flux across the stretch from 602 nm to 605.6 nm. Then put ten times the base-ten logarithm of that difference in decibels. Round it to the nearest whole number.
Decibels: -6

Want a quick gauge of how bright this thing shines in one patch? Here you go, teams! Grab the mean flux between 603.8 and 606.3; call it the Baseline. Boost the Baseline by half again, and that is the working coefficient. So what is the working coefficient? 19.3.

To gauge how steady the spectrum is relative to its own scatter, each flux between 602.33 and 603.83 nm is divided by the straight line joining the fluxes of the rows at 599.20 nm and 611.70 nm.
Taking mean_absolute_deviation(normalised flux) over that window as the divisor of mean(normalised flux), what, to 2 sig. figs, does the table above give 35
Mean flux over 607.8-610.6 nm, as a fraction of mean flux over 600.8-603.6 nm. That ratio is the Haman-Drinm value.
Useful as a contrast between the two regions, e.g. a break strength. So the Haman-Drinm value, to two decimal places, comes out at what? 0.87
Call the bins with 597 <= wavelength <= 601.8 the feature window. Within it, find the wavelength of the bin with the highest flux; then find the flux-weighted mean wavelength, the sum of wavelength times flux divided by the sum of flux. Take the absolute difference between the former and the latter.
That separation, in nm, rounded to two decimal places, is 1.47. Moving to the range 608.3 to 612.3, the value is 1.86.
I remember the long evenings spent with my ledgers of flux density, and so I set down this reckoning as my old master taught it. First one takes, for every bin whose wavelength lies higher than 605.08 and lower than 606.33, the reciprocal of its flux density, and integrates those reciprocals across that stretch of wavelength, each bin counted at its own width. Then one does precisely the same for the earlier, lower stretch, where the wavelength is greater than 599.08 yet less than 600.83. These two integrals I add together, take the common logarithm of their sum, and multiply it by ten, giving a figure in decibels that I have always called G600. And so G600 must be -6.3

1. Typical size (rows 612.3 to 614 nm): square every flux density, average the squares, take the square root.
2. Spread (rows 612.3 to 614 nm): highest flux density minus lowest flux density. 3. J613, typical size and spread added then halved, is 6.75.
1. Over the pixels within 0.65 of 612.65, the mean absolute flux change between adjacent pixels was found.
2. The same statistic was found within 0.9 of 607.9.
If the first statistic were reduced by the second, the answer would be 0.15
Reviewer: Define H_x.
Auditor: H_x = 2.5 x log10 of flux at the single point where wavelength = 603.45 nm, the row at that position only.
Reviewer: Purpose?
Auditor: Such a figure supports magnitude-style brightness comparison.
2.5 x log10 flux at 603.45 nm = 2.79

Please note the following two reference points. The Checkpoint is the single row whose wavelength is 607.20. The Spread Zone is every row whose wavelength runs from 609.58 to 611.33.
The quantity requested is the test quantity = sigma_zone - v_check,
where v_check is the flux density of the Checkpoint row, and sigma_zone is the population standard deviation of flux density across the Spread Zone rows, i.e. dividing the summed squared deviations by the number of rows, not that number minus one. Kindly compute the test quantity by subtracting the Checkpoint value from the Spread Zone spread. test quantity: -11.5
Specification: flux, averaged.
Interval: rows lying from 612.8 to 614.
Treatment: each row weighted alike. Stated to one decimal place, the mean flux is 13.0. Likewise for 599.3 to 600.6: 12.7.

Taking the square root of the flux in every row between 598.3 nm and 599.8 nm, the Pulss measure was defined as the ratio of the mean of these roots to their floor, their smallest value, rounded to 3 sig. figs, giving 1.03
